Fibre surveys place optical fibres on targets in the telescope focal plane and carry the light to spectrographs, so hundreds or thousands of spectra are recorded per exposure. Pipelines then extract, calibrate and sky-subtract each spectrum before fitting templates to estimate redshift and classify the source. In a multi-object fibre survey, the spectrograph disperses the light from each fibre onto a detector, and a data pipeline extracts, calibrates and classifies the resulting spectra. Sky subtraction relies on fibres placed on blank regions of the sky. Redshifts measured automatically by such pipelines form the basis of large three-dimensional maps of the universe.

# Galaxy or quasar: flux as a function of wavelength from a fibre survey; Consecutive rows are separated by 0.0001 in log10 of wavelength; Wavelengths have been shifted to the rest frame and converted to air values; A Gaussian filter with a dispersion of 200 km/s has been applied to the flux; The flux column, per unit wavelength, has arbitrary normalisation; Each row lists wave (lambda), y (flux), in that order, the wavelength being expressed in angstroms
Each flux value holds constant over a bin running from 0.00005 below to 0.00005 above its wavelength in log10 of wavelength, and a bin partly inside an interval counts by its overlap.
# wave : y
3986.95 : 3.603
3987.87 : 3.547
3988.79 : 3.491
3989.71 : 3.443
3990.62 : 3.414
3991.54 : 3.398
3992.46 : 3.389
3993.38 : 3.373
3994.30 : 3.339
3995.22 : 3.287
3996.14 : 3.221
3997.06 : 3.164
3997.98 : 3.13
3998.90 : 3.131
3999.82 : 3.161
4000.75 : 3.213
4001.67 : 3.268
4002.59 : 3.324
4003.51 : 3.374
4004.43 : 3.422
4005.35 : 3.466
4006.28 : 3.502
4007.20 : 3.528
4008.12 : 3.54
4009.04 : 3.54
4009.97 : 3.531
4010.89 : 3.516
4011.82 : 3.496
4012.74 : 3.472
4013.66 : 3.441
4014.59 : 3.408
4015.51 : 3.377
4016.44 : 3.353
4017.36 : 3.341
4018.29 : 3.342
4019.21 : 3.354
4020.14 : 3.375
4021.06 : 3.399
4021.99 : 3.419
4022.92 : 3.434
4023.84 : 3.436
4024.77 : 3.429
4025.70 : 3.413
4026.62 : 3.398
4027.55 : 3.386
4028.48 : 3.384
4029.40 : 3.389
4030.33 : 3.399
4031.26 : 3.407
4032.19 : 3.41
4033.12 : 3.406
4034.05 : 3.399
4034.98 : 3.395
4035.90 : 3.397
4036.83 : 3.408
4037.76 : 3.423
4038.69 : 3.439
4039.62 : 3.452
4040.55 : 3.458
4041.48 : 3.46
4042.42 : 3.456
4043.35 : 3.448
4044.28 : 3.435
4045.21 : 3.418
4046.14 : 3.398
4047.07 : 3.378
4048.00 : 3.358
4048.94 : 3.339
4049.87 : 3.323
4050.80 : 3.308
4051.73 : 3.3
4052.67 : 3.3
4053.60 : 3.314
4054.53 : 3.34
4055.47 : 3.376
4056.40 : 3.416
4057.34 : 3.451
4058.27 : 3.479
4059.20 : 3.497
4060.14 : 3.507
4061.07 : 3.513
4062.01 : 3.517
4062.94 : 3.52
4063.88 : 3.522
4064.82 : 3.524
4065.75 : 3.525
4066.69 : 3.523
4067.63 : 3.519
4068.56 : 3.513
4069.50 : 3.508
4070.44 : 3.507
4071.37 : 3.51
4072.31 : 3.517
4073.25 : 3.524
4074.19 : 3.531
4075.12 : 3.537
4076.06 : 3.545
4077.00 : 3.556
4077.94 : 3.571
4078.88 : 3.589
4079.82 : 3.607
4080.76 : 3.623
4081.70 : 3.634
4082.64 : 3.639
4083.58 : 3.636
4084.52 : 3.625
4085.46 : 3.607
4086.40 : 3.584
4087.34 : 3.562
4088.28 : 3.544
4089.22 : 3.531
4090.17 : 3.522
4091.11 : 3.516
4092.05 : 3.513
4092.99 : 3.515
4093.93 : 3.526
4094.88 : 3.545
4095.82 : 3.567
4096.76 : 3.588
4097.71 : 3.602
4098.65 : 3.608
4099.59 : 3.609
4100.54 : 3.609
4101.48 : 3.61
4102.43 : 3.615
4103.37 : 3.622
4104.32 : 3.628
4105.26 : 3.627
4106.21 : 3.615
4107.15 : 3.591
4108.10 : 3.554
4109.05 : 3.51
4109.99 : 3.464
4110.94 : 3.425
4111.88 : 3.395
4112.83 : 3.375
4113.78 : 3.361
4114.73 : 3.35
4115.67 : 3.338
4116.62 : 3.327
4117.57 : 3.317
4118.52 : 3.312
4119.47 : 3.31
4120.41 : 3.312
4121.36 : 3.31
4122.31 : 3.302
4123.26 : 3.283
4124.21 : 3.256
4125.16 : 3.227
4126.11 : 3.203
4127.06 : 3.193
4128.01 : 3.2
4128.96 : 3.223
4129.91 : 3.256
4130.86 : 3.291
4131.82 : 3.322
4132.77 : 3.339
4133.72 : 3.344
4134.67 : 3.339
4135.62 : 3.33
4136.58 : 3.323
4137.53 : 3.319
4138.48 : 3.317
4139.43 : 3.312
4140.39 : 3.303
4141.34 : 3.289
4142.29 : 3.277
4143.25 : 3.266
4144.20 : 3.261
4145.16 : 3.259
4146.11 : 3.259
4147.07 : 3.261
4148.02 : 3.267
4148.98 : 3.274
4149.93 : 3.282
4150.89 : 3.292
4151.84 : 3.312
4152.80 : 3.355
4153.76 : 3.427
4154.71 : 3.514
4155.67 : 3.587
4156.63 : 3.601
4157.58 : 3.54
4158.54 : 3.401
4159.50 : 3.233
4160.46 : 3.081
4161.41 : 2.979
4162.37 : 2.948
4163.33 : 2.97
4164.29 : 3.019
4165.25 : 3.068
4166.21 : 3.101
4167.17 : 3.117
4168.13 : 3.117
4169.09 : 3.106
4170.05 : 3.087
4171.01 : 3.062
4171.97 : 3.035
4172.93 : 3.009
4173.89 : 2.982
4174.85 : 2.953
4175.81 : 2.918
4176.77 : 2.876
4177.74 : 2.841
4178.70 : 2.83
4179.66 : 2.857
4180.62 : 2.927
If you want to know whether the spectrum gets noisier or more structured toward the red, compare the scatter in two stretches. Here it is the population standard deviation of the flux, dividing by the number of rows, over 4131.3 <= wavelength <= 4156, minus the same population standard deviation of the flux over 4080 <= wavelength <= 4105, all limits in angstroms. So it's 0.033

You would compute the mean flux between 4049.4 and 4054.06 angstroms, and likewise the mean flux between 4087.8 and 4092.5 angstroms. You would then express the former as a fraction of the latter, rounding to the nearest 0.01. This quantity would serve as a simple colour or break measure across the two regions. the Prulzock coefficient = 0.94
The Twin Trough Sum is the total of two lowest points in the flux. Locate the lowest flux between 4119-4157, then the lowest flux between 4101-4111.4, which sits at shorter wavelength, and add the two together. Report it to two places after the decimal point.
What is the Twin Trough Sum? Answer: 6.62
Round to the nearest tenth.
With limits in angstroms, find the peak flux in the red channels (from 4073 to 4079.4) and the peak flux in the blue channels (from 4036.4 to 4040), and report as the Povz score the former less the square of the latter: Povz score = -8.3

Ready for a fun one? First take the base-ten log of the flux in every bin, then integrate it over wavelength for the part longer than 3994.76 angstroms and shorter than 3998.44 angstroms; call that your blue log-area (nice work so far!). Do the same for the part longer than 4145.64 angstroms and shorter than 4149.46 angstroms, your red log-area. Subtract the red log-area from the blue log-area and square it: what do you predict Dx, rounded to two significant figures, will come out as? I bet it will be 0.011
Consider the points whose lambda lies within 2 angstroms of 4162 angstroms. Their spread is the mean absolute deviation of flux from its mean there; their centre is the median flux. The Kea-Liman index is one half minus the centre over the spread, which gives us -68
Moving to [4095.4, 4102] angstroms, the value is -293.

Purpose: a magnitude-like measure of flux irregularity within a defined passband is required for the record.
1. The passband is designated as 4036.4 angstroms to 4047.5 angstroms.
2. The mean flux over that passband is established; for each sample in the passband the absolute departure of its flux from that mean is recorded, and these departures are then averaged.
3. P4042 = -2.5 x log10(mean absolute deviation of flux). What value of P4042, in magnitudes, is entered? 4.2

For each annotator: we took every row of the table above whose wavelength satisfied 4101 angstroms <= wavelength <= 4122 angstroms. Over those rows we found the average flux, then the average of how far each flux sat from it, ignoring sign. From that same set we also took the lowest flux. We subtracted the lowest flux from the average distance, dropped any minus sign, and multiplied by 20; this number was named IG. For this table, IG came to 63.8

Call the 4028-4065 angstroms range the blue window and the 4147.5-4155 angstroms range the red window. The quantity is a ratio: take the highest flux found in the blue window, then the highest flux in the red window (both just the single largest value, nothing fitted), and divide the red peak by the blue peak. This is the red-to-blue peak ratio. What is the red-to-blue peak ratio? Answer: 1.00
